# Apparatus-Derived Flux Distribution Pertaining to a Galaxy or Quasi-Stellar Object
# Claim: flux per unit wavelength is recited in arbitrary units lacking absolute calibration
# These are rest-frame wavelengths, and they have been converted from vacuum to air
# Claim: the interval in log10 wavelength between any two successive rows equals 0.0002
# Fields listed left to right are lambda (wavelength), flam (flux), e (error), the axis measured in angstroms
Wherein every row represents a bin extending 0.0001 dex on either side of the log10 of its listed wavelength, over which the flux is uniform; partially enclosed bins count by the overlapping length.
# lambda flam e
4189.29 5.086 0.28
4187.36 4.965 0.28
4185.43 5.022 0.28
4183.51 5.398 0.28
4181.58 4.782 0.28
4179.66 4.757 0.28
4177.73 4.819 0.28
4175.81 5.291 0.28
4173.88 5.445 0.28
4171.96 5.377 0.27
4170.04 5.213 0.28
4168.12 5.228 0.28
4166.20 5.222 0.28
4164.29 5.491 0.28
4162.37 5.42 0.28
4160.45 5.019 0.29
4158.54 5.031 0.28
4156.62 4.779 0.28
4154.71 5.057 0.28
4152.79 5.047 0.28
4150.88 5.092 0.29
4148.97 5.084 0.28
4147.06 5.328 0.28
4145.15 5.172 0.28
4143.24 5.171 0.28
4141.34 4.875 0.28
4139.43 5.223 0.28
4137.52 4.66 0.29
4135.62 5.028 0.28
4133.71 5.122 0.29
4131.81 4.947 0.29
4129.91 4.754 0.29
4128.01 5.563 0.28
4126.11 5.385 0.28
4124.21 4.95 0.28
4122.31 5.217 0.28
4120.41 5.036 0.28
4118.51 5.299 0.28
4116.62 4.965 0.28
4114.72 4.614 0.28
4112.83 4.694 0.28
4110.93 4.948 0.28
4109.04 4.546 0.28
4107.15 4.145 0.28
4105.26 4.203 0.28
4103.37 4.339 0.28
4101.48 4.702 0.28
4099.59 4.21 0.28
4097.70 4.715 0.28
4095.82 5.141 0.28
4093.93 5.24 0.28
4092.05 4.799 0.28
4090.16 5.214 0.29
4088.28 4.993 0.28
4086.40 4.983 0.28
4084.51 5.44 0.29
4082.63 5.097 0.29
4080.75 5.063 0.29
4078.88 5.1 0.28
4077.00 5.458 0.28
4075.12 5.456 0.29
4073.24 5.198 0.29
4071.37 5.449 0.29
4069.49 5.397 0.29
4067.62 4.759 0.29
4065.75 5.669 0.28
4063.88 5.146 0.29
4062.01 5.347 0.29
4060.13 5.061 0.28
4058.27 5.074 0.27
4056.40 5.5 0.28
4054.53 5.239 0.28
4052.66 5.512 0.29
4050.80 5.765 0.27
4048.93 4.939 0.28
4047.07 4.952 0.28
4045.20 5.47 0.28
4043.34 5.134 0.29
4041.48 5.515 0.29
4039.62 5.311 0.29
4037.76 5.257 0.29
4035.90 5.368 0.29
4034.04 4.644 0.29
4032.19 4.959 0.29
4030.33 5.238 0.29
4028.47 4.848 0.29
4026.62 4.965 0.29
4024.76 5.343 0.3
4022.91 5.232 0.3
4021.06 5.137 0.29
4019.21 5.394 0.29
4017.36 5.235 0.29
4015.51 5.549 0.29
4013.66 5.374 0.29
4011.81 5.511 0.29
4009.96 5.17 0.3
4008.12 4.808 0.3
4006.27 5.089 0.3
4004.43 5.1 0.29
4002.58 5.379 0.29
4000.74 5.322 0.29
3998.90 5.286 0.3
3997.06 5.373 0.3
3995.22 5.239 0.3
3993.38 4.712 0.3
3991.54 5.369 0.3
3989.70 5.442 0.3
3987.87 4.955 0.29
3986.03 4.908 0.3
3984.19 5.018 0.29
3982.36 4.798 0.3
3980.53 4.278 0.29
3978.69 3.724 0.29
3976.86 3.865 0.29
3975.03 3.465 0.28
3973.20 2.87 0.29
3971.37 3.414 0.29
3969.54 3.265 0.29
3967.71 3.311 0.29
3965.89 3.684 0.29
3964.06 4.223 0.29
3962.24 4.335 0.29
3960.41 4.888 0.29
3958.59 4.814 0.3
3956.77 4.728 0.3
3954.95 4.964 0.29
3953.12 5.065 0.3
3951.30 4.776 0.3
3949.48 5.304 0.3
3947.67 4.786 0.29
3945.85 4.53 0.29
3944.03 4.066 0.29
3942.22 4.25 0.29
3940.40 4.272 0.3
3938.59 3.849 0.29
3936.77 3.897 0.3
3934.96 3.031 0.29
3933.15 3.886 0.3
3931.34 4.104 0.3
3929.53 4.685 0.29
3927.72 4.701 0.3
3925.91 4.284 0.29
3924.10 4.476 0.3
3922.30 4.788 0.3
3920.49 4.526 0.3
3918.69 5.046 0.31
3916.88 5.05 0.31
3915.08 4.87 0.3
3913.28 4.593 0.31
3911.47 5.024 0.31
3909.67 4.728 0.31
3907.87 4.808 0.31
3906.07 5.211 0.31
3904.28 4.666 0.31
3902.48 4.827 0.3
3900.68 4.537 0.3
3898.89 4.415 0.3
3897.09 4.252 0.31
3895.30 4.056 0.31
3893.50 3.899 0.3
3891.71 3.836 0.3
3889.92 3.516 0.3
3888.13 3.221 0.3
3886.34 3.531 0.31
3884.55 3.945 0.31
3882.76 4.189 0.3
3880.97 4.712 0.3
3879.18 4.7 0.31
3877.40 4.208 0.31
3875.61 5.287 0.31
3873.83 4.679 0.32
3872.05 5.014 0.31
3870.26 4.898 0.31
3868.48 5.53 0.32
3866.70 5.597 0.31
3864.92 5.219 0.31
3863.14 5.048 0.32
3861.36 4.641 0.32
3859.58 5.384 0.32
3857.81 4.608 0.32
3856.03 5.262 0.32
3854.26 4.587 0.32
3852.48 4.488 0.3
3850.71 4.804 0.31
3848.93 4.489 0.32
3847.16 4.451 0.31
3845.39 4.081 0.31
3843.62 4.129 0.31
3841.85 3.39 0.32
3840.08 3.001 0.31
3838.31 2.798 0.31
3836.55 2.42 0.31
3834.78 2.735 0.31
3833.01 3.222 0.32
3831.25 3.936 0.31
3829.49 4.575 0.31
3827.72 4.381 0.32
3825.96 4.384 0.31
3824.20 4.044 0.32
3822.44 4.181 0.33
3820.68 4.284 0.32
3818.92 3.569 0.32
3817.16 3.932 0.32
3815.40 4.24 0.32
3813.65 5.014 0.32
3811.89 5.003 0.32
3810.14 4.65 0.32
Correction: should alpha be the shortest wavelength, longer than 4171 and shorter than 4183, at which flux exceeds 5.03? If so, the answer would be 4171.96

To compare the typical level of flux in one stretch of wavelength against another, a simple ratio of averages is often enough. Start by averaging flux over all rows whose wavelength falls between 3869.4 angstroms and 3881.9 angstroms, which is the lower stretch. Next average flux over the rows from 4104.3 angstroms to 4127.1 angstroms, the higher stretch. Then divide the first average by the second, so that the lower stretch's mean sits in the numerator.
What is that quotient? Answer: 0.99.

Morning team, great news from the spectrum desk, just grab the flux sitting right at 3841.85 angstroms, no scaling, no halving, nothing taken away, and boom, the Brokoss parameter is 3.39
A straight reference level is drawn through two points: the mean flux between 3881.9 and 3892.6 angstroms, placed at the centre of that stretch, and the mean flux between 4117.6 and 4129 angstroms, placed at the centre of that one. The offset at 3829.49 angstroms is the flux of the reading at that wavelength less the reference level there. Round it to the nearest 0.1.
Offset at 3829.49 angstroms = 1.2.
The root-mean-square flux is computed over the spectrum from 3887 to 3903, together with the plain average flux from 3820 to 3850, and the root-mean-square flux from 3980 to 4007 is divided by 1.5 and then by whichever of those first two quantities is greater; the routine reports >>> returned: 0.83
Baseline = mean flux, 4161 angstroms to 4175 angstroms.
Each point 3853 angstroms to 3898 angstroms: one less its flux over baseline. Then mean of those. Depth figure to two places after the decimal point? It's 0.15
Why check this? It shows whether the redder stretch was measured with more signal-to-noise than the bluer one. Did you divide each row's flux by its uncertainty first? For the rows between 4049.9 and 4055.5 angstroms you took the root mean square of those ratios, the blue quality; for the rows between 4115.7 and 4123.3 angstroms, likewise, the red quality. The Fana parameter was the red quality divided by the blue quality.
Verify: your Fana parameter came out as 0.93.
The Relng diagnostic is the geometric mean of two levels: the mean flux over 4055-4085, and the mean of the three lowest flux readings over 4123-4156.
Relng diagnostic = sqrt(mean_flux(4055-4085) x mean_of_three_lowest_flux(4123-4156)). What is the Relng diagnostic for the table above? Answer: 5.0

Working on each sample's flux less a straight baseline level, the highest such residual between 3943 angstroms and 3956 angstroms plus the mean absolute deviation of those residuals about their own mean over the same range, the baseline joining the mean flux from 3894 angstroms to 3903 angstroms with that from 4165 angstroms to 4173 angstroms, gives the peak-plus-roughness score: 1.0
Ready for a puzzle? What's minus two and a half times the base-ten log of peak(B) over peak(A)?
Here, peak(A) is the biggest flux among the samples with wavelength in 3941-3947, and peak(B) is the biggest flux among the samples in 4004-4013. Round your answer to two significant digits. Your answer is -0.21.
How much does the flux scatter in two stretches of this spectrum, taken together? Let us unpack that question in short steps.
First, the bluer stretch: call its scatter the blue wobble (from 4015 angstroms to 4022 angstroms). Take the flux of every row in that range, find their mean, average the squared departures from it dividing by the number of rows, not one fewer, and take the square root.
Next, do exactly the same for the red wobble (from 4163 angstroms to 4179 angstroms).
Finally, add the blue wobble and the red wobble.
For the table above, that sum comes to 0.35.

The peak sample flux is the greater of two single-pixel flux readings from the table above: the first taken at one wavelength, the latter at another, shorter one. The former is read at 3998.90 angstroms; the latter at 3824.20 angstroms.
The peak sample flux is 5.29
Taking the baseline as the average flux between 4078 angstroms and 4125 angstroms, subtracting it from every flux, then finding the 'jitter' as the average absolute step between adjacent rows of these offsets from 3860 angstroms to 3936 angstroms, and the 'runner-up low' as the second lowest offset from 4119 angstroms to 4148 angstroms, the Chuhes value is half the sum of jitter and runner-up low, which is 0.10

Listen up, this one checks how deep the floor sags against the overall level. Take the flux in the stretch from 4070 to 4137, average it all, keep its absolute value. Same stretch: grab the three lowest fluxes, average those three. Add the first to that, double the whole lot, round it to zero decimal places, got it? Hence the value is 18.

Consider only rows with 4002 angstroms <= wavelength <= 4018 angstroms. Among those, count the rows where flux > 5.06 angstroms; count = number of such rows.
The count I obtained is 8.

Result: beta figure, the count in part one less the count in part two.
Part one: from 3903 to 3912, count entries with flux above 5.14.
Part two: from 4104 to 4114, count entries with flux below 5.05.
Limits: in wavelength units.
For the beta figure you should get -4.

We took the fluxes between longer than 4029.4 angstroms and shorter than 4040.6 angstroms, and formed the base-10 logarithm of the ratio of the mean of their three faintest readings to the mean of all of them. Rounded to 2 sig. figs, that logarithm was -0.016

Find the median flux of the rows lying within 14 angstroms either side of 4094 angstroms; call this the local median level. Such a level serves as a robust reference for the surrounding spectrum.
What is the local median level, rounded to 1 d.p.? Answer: 5.0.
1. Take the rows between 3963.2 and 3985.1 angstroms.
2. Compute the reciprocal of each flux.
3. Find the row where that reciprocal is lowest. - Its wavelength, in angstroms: 3984.19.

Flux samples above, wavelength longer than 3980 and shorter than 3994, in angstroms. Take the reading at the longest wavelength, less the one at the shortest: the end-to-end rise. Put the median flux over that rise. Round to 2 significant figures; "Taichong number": 11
